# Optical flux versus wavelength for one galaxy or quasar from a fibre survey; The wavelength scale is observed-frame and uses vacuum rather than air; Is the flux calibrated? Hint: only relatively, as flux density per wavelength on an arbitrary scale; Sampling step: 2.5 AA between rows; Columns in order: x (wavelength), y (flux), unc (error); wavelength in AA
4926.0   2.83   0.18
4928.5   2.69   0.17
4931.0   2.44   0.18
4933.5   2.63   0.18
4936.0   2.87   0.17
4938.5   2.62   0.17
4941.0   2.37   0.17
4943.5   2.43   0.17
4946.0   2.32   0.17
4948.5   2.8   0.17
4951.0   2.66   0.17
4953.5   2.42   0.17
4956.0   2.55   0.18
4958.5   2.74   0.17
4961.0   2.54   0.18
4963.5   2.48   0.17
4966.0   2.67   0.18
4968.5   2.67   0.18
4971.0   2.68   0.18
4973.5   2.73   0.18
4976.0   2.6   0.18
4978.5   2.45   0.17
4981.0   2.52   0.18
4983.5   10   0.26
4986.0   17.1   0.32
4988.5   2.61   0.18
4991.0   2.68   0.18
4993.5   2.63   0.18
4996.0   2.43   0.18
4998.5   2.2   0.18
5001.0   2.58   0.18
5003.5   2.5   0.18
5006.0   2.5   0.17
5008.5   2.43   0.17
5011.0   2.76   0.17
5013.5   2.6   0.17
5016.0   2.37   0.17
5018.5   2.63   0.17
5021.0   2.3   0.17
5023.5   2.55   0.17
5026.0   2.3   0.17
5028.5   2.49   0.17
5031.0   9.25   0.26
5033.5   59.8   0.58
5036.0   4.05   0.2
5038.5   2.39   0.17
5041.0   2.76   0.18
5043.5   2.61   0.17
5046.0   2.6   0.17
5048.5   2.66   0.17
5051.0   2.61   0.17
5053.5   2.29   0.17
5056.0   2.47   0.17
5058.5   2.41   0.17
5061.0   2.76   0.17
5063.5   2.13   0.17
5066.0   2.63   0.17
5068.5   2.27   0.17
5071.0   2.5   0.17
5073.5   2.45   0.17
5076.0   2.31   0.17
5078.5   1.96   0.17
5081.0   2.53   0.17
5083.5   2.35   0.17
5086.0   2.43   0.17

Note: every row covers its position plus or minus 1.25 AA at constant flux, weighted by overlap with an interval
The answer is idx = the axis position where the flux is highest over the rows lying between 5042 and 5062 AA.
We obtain 5061.0 AA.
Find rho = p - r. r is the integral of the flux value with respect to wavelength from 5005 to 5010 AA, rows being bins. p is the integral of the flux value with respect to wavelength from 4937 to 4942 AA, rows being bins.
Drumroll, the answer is 0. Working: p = 13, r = 12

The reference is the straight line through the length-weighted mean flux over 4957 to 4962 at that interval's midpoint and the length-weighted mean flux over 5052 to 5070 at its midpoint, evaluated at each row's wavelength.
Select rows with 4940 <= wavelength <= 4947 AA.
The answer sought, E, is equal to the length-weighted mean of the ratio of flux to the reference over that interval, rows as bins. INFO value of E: 0.89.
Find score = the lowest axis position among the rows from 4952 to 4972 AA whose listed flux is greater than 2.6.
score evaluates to 4958.5 AA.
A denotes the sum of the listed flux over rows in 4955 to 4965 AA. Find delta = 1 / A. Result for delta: 0.10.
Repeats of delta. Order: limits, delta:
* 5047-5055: 0.13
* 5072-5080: 0.15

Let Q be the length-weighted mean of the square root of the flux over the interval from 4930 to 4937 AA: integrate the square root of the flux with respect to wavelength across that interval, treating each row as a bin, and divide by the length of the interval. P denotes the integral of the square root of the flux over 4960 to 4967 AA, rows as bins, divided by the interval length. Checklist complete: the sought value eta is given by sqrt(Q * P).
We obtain 1.61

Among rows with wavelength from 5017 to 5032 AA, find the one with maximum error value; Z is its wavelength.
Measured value 5031.0 AA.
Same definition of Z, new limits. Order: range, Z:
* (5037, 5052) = 5041.0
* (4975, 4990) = 4986.0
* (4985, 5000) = 4986.0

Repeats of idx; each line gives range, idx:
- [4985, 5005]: 4986.0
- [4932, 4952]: 4936.0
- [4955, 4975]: 4958.5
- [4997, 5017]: 5011.0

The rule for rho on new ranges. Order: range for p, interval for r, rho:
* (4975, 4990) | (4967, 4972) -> 80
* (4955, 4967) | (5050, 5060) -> 7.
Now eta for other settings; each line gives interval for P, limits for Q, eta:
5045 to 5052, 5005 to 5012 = 1.61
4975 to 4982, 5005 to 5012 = 1.59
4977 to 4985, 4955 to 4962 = 1.87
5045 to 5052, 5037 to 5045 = 1.62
